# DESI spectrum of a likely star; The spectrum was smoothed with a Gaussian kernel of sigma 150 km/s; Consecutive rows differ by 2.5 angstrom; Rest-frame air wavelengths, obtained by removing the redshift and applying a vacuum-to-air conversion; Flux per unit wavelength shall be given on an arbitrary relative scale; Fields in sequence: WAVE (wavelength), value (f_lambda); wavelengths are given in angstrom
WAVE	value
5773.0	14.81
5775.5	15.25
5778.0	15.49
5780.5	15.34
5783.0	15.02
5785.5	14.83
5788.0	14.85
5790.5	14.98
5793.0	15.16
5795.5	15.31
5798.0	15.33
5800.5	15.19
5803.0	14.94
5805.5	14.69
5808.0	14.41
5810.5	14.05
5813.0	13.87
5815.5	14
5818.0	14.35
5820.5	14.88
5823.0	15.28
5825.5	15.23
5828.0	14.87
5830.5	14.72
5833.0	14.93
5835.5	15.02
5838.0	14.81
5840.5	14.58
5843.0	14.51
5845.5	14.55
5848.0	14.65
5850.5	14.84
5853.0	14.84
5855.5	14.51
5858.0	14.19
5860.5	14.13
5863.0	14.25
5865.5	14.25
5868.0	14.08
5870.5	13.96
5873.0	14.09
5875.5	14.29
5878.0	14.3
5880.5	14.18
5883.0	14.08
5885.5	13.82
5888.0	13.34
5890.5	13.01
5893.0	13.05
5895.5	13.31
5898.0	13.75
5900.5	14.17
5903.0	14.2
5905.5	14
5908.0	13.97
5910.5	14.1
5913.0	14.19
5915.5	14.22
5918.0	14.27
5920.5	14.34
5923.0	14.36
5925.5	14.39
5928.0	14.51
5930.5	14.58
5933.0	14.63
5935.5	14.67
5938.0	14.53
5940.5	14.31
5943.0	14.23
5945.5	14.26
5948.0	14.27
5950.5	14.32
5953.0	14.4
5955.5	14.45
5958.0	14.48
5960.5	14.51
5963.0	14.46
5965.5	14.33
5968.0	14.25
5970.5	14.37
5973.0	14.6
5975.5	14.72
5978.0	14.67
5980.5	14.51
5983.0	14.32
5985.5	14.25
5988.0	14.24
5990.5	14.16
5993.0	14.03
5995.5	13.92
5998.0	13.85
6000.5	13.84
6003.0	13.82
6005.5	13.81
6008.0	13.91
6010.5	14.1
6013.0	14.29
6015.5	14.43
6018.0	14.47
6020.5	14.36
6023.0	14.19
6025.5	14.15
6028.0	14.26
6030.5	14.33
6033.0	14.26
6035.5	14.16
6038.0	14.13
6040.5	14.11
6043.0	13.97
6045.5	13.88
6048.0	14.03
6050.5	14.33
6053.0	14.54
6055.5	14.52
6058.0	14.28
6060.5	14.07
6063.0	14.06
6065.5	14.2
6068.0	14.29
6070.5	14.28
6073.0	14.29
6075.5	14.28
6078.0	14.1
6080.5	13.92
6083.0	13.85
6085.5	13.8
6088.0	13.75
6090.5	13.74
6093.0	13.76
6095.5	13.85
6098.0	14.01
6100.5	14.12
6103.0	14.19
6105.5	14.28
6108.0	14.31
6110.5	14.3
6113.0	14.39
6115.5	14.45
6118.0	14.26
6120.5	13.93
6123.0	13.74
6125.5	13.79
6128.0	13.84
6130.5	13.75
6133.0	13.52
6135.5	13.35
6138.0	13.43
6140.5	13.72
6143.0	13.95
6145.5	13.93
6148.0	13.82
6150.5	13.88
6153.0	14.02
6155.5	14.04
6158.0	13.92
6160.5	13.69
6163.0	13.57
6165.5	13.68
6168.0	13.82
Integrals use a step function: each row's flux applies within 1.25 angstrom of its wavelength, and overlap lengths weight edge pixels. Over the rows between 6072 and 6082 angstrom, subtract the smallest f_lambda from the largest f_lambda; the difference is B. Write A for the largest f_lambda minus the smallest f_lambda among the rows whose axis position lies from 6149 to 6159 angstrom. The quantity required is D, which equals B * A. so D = 0.06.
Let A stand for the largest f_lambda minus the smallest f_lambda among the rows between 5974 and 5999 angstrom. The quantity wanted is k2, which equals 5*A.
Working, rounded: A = 0.87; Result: 4.35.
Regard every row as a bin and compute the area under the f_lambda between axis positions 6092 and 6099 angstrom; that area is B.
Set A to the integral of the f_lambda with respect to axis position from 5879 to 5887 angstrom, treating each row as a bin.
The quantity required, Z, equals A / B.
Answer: 1.15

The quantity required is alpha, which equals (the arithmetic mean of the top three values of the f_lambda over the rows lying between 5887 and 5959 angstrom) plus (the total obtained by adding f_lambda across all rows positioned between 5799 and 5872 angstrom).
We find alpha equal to 437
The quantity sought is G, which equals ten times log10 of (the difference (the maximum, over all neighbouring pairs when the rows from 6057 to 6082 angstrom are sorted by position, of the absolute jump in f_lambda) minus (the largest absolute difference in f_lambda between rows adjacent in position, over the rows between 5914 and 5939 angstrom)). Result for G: -12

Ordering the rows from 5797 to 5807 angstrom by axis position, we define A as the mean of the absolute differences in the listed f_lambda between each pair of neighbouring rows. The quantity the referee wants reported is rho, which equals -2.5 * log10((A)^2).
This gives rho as 3.4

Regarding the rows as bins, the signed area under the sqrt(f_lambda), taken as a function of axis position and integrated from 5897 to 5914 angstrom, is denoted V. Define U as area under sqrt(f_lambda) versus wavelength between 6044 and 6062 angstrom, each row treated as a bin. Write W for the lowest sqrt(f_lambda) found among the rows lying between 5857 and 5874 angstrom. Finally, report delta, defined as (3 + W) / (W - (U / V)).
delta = 2.52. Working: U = 67.9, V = 63.7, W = 3.74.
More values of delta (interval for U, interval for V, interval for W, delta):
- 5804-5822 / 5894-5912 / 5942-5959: 2.46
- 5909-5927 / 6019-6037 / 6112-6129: 2.48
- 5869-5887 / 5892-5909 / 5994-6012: 2.54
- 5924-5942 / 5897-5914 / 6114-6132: 2.55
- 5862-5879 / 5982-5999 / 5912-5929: 2.45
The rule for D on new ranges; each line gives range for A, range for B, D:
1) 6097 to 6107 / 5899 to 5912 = 0.06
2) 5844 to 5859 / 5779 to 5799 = 0.33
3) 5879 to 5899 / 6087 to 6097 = 0.13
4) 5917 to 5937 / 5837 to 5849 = 0.12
